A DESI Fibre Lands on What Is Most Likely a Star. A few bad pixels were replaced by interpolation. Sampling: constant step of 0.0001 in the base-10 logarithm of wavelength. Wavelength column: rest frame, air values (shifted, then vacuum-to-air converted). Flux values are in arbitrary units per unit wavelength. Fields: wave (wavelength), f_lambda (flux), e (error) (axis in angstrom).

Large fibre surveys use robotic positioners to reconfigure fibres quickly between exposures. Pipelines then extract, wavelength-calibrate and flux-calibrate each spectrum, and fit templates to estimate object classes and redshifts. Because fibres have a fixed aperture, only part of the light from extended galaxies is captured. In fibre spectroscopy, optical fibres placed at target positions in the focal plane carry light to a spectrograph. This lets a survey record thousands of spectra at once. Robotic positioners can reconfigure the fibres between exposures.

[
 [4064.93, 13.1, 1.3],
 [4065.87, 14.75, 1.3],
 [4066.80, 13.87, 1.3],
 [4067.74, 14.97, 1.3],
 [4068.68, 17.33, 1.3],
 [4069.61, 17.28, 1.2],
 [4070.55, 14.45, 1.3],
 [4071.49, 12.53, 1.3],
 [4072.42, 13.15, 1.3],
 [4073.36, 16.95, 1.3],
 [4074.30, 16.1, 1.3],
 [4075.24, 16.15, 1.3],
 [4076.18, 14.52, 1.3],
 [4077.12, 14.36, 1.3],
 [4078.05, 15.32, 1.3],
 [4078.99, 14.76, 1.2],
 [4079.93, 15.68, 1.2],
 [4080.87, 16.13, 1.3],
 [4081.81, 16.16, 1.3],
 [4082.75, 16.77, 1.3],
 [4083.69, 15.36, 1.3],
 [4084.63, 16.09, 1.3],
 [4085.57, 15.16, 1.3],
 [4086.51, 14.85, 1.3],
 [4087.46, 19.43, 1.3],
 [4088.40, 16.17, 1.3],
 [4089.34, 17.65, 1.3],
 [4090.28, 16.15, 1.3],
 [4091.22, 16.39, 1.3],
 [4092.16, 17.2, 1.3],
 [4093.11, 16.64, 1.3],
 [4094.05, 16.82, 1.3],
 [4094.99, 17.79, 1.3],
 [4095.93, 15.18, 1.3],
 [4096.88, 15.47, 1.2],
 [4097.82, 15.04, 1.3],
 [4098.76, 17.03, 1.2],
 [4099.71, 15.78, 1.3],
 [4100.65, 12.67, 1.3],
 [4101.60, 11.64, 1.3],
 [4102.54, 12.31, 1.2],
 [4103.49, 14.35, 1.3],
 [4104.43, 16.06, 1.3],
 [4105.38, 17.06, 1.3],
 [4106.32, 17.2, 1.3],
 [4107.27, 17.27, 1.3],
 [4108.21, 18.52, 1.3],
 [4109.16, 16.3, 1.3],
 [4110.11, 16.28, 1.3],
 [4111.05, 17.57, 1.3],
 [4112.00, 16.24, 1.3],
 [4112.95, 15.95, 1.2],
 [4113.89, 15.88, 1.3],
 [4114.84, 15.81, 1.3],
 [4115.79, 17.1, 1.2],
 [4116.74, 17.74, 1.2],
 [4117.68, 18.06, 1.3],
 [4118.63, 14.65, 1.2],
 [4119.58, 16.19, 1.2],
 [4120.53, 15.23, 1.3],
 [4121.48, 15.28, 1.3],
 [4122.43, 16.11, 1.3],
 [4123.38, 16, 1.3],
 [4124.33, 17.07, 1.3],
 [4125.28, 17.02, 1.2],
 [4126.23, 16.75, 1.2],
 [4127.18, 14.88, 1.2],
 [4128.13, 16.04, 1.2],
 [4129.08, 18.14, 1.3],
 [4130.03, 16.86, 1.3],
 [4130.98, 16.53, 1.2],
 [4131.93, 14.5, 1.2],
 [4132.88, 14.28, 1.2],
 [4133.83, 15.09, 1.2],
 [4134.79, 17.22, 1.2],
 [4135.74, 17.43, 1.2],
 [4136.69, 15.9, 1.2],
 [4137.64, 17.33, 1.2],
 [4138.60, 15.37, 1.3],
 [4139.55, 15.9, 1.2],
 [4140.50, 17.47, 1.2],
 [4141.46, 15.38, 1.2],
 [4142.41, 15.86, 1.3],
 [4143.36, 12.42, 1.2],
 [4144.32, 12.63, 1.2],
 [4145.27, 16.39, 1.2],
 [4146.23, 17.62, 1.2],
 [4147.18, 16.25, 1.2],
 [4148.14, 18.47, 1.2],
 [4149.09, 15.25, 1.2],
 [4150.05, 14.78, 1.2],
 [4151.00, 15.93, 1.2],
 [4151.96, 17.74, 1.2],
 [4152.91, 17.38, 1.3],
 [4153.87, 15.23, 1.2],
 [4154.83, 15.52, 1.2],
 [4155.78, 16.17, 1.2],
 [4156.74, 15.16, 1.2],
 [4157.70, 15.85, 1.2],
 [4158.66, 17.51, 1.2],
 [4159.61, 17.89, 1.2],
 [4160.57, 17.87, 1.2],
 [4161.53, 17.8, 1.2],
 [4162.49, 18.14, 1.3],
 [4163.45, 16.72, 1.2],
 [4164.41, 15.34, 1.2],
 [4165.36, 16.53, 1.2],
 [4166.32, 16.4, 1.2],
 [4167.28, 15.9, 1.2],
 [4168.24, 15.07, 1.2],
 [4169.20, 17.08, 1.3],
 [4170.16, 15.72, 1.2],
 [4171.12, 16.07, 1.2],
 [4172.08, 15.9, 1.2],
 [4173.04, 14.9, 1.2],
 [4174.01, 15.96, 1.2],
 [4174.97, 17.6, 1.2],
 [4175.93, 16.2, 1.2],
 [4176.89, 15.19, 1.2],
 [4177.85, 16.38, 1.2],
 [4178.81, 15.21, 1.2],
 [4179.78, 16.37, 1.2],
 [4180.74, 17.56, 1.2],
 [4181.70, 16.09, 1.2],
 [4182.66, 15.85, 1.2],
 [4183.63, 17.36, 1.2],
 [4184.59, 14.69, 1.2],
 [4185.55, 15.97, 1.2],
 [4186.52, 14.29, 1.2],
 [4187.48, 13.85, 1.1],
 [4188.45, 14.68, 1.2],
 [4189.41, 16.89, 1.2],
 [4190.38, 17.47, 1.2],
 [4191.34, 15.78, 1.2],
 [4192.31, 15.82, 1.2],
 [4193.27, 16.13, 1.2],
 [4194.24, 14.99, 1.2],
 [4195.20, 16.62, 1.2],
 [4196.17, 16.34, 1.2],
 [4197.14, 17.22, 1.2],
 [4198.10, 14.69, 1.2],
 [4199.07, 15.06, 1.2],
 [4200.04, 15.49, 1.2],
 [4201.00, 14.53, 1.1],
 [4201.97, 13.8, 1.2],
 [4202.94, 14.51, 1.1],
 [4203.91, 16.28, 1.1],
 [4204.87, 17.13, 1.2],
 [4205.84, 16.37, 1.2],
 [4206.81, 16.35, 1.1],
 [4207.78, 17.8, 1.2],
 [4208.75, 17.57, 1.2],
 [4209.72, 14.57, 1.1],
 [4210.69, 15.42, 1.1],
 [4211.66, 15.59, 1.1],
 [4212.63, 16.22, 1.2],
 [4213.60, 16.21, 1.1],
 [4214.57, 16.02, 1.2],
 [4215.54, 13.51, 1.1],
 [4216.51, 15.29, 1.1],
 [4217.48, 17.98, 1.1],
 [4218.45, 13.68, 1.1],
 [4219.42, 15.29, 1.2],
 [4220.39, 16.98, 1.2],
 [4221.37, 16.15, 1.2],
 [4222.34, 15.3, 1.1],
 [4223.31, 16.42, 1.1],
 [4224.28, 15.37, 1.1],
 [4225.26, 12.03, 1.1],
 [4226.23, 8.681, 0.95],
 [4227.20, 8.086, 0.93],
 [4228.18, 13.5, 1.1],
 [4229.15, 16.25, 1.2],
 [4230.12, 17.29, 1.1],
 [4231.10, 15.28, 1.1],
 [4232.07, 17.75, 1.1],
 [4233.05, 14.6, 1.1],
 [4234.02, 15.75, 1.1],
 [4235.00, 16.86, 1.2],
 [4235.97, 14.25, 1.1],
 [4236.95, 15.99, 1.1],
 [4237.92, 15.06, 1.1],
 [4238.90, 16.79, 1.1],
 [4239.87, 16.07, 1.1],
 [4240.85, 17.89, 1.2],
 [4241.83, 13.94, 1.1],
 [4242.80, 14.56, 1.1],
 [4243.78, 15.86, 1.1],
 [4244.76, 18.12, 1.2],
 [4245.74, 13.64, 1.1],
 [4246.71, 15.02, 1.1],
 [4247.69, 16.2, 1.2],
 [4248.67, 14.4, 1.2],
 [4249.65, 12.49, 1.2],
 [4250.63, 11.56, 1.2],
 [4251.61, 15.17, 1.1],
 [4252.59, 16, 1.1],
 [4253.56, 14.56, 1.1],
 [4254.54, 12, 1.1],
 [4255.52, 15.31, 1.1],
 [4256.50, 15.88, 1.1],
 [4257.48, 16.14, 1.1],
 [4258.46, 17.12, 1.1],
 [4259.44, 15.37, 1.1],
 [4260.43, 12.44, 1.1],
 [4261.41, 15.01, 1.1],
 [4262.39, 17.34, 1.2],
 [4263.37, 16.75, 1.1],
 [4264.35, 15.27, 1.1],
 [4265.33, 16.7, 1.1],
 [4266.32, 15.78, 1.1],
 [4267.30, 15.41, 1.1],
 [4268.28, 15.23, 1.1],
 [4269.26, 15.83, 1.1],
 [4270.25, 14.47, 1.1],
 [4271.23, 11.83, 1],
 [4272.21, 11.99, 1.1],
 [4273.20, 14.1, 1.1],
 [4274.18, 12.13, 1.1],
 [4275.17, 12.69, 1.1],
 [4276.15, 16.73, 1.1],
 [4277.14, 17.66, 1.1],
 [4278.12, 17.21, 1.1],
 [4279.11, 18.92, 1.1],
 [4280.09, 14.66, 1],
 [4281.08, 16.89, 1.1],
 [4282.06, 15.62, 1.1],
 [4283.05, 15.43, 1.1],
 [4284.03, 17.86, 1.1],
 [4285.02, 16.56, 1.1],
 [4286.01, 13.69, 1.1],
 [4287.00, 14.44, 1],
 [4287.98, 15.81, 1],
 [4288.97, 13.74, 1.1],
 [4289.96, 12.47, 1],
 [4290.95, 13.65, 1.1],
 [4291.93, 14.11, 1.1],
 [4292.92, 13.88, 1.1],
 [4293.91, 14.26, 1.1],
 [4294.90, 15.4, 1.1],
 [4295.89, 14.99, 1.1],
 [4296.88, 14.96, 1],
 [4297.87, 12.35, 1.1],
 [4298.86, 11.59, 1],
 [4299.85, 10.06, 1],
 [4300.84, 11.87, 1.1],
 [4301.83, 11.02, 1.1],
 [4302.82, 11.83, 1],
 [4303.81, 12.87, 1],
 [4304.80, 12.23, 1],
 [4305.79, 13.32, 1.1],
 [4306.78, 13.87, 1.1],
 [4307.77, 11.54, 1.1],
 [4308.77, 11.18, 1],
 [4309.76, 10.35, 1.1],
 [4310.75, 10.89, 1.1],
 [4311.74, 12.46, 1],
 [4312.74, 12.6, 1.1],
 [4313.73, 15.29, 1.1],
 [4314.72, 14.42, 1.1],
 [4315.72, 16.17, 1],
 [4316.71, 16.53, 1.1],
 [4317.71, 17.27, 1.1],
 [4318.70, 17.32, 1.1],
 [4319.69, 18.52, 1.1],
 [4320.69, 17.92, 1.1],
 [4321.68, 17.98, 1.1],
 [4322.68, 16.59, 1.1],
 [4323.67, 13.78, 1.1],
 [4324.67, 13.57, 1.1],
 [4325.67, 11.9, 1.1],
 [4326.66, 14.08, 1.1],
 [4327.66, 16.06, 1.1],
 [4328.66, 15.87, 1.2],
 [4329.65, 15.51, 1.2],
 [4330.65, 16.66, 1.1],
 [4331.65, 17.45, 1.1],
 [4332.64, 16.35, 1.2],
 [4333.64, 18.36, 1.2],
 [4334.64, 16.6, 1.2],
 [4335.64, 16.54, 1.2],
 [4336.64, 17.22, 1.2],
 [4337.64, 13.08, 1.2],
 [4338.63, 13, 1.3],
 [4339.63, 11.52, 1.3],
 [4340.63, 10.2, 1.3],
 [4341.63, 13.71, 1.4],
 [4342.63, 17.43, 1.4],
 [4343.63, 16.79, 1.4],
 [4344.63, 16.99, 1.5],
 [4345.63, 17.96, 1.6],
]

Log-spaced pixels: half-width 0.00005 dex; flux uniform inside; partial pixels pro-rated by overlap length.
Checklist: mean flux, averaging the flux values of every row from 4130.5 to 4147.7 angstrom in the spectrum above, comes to 15.8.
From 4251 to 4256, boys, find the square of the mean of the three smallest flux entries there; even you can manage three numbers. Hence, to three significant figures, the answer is 193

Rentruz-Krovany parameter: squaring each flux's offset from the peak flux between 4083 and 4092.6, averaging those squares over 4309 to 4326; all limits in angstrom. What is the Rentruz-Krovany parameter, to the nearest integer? 27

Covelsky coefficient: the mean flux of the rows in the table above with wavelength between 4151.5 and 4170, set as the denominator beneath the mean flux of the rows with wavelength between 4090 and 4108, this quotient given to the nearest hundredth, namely 0.95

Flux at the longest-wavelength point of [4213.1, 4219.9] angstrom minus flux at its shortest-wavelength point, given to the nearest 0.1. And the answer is -0.9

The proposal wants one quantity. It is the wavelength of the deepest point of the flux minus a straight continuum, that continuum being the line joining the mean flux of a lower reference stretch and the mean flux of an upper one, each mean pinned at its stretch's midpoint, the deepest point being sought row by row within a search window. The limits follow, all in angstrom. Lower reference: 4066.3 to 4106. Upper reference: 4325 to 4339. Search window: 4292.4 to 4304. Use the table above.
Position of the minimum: 4299.85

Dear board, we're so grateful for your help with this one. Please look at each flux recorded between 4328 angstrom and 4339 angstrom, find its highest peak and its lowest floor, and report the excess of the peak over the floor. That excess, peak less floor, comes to 5.4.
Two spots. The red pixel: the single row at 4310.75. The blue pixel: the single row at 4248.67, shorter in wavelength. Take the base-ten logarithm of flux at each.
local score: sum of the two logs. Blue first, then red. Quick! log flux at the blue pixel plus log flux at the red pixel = 2.20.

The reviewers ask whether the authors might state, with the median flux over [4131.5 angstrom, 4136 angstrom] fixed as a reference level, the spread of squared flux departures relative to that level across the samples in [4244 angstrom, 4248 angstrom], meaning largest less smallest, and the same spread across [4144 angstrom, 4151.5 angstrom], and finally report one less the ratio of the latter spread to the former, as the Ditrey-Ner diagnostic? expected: -0.2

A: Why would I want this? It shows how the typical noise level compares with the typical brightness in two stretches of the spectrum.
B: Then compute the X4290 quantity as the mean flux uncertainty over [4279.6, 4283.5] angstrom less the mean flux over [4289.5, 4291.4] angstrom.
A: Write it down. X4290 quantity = -12.0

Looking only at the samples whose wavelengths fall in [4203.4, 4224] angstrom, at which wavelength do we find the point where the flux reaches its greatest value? 4217.48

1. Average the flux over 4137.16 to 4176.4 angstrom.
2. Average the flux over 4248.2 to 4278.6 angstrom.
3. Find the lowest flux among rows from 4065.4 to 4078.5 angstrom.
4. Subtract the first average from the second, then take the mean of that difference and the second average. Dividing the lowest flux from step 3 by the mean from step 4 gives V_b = 1.86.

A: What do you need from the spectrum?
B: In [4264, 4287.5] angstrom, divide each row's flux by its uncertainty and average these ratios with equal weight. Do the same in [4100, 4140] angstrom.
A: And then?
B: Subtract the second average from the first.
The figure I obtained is 1.3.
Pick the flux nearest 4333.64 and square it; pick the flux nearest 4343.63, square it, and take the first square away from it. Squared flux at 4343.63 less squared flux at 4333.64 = -55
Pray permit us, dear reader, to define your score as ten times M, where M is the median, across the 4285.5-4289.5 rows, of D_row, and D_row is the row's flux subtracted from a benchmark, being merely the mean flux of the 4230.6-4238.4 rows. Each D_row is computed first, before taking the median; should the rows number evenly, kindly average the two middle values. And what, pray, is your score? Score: 16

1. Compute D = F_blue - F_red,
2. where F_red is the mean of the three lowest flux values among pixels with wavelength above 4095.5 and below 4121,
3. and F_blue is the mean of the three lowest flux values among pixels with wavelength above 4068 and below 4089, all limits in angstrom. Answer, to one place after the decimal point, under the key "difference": 1.1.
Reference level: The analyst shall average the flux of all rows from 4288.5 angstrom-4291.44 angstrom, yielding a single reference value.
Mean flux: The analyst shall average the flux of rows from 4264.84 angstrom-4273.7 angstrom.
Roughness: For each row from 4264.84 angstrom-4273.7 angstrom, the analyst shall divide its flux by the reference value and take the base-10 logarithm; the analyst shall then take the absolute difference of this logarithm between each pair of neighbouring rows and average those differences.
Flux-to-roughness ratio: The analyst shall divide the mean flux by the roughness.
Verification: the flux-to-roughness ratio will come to 450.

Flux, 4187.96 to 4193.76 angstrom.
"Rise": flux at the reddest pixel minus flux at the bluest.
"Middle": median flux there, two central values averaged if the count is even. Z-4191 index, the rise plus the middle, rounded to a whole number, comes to 17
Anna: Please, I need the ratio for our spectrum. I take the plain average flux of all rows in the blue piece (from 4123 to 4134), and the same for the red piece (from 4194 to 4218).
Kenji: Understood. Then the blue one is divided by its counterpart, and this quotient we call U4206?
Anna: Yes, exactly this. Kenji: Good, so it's 1.02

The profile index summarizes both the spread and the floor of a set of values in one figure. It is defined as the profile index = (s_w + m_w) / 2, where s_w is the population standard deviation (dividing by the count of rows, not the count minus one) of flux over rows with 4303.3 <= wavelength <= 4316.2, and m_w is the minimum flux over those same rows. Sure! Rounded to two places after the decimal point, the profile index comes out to 6.01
